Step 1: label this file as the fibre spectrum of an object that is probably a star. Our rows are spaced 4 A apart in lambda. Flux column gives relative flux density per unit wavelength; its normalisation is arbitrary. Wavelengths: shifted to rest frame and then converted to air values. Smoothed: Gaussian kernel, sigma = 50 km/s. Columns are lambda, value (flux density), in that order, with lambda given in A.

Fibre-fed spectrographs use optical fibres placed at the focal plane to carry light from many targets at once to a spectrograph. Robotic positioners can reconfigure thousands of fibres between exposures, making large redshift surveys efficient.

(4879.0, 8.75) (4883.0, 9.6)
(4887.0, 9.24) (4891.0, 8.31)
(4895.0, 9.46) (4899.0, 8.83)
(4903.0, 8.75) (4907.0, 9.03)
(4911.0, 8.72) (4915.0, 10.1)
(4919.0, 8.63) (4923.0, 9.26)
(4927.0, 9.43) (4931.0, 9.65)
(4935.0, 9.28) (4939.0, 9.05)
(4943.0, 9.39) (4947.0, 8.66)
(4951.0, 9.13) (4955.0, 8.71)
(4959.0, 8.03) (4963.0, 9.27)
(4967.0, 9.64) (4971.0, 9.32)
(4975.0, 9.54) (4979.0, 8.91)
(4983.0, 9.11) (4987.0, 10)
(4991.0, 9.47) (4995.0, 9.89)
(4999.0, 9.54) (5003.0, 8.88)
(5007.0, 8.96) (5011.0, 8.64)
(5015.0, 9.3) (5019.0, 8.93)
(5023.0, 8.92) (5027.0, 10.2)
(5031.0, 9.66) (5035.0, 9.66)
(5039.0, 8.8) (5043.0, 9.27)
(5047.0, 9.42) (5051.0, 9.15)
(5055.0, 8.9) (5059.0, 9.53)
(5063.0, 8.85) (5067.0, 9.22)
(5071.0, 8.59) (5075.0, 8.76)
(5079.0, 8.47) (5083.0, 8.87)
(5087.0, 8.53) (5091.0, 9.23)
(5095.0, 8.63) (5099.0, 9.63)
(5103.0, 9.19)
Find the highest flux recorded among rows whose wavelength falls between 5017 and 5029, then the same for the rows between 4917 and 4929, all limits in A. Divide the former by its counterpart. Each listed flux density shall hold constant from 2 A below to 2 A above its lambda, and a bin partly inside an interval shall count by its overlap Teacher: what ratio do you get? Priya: 1.08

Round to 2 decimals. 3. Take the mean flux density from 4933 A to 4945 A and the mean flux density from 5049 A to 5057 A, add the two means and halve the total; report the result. 9.13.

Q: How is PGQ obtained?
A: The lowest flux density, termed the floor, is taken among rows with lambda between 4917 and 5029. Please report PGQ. 8.03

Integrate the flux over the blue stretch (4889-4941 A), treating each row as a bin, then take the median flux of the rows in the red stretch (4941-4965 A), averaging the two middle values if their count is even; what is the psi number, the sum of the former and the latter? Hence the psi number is 483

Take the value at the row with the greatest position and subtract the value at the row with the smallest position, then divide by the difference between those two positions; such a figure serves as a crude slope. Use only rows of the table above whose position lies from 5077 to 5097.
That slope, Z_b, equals 0.010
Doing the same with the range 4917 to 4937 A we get 0.041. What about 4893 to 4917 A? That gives 0.032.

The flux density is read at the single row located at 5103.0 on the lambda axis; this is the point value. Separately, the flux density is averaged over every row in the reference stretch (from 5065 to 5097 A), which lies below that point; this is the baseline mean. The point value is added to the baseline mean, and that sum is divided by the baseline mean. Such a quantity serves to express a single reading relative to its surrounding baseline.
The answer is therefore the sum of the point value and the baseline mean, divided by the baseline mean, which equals 2.05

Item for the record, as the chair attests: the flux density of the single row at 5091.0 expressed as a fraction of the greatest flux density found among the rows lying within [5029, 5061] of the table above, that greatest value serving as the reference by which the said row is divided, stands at 0.96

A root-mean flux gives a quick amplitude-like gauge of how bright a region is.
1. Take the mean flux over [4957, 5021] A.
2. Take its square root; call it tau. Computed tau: 3.036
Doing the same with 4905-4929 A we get 3.032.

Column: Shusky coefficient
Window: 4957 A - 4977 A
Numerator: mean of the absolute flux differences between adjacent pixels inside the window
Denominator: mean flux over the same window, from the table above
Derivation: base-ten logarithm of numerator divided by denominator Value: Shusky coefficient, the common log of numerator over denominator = -1.23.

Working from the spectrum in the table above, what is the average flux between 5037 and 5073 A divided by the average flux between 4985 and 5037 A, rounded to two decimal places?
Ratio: 0.97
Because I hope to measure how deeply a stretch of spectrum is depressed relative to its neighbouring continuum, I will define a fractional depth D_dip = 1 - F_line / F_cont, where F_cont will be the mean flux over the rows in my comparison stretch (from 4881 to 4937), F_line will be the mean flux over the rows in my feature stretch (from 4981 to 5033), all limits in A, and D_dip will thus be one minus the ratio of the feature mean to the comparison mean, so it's -0.020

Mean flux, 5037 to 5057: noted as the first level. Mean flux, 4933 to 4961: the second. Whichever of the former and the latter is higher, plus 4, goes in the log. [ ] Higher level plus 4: 13.1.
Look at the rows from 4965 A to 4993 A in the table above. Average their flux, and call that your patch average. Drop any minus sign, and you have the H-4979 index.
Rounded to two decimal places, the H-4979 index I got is 9.43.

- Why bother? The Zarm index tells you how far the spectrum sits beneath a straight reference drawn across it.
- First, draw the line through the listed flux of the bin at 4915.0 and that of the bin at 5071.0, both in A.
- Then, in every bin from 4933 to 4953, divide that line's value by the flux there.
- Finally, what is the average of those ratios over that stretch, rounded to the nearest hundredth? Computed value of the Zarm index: 1.08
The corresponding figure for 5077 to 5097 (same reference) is 0.97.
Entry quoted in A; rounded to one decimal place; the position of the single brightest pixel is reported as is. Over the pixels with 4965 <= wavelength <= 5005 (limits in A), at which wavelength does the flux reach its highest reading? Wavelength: 4987.0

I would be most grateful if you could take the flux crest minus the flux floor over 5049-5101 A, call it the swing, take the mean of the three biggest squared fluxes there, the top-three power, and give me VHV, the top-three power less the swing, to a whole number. 88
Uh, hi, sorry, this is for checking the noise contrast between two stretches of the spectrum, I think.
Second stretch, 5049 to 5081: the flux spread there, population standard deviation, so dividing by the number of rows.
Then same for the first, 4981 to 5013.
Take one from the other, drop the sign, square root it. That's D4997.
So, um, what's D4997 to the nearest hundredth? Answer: 0.36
